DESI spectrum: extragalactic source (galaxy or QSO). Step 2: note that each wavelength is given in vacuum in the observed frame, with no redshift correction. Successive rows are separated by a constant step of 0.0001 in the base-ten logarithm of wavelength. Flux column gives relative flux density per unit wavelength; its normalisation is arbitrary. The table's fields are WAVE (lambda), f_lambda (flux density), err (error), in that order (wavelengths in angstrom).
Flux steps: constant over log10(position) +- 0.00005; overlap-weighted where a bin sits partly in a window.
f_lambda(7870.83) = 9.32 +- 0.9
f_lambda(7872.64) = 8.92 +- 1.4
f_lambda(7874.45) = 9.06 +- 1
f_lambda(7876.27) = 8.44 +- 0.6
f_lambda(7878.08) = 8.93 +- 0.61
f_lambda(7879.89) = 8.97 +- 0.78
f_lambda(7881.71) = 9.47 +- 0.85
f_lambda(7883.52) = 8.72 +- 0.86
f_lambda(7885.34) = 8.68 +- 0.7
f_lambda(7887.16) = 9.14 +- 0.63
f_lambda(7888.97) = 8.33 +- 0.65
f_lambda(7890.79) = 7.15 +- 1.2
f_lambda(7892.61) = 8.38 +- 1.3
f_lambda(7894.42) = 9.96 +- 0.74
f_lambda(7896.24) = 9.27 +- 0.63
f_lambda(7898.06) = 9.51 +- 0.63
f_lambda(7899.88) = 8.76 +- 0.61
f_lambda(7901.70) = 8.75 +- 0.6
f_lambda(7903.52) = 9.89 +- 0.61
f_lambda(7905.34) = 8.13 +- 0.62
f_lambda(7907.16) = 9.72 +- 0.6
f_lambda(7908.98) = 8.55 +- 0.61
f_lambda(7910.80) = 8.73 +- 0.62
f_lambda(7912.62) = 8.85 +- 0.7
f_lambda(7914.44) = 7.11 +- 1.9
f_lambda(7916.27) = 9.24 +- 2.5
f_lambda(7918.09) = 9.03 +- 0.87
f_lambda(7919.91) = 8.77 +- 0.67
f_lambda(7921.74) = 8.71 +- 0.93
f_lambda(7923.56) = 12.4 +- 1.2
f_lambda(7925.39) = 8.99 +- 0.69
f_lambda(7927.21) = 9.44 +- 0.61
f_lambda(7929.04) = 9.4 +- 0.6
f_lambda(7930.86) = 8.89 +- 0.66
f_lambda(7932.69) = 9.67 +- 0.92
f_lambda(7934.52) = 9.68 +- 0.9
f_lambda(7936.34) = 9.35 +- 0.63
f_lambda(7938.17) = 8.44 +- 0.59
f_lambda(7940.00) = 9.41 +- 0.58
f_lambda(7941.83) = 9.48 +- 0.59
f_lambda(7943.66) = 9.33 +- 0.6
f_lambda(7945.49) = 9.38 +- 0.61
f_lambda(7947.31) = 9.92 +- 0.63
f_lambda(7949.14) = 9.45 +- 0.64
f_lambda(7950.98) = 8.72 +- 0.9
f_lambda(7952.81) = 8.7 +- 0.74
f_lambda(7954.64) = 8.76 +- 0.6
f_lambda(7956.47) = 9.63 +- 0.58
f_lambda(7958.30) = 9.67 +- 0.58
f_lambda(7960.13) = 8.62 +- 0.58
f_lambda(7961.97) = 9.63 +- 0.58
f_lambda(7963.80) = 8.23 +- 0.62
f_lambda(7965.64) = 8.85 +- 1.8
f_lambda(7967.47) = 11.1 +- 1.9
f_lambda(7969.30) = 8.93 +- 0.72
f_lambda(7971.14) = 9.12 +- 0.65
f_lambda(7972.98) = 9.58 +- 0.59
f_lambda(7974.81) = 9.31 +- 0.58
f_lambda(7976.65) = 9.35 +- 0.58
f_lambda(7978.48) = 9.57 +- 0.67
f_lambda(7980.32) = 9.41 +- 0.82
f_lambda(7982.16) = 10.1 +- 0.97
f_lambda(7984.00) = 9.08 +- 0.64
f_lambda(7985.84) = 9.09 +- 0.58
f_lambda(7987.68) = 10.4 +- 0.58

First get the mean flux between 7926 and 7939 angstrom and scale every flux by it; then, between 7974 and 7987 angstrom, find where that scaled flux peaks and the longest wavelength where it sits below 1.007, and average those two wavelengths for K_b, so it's 7984.0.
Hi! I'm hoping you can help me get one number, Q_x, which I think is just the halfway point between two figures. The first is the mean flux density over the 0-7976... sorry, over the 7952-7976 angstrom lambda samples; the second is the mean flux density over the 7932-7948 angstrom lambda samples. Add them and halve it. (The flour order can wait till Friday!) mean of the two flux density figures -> 9.32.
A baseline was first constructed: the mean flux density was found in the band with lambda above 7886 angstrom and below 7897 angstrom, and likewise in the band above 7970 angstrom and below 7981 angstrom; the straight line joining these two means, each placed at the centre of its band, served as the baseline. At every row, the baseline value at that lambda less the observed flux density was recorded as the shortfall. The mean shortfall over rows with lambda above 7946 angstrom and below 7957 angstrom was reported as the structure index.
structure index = 0.00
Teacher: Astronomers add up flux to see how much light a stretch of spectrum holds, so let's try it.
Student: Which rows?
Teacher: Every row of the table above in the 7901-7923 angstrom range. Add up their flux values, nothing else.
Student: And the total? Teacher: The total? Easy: 105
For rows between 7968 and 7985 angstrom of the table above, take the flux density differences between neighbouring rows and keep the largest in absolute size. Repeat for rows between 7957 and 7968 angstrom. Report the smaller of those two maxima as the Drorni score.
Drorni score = 1.0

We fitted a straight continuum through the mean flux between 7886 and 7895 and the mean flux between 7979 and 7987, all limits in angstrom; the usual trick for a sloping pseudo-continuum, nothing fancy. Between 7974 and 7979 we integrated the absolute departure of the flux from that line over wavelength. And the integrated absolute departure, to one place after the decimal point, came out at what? 0.4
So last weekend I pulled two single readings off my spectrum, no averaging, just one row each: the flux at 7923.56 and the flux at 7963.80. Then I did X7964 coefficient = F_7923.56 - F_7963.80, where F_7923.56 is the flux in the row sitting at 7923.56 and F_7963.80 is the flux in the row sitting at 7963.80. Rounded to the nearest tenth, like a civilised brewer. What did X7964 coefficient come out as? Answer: 4.2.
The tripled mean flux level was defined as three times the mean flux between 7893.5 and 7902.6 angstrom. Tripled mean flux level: 27.8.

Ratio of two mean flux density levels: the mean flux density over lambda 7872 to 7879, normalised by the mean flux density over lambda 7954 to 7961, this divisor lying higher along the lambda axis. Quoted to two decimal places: 0.96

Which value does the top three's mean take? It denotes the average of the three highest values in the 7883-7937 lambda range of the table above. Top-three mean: 10.75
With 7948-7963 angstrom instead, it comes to 9.64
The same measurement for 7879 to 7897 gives 9.57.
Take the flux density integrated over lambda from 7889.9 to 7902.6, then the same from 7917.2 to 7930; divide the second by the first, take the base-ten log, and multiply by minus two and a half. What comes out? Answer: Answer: -0.09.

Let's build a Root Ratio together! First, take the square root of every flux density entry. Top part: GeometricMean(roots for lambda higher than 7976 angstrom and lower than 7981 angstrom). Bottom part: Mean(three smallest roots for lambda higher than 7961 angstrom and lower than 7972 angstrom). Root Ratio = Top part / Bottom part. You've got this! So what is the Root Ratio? 1.04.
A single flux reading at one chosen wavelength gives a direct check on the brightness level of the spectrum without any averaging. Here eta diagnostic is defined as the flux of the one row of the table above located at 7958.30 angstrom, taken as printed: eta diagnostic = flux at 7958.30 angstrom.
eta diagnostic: 9.67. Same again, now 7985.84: 9.09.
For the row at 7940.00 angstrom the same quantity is 9.41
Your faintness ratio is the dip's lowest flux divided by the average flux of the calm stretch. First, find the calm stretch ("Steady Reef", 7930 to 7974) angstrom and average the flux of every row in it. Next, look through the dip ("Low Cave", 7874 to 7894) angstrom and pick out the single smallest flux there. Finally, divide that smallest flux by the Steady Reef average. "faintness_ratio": 0.7711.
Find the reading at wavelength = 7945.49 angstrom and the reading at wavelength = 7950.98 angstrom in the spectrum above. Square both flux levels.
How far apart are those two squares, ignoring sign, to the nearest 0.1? 11.9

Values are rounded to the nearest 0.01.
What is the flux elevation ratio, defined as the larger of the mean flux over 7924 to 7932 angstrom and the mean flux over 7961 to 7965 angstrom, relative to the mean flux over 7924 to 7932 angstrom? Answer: 1.00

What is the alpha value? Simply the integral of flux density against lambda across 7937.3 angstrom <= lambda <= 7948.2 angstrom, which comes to 102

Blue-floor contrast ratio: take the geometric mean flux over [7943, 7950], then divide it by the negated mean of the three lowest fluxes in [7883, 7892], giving -1.18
